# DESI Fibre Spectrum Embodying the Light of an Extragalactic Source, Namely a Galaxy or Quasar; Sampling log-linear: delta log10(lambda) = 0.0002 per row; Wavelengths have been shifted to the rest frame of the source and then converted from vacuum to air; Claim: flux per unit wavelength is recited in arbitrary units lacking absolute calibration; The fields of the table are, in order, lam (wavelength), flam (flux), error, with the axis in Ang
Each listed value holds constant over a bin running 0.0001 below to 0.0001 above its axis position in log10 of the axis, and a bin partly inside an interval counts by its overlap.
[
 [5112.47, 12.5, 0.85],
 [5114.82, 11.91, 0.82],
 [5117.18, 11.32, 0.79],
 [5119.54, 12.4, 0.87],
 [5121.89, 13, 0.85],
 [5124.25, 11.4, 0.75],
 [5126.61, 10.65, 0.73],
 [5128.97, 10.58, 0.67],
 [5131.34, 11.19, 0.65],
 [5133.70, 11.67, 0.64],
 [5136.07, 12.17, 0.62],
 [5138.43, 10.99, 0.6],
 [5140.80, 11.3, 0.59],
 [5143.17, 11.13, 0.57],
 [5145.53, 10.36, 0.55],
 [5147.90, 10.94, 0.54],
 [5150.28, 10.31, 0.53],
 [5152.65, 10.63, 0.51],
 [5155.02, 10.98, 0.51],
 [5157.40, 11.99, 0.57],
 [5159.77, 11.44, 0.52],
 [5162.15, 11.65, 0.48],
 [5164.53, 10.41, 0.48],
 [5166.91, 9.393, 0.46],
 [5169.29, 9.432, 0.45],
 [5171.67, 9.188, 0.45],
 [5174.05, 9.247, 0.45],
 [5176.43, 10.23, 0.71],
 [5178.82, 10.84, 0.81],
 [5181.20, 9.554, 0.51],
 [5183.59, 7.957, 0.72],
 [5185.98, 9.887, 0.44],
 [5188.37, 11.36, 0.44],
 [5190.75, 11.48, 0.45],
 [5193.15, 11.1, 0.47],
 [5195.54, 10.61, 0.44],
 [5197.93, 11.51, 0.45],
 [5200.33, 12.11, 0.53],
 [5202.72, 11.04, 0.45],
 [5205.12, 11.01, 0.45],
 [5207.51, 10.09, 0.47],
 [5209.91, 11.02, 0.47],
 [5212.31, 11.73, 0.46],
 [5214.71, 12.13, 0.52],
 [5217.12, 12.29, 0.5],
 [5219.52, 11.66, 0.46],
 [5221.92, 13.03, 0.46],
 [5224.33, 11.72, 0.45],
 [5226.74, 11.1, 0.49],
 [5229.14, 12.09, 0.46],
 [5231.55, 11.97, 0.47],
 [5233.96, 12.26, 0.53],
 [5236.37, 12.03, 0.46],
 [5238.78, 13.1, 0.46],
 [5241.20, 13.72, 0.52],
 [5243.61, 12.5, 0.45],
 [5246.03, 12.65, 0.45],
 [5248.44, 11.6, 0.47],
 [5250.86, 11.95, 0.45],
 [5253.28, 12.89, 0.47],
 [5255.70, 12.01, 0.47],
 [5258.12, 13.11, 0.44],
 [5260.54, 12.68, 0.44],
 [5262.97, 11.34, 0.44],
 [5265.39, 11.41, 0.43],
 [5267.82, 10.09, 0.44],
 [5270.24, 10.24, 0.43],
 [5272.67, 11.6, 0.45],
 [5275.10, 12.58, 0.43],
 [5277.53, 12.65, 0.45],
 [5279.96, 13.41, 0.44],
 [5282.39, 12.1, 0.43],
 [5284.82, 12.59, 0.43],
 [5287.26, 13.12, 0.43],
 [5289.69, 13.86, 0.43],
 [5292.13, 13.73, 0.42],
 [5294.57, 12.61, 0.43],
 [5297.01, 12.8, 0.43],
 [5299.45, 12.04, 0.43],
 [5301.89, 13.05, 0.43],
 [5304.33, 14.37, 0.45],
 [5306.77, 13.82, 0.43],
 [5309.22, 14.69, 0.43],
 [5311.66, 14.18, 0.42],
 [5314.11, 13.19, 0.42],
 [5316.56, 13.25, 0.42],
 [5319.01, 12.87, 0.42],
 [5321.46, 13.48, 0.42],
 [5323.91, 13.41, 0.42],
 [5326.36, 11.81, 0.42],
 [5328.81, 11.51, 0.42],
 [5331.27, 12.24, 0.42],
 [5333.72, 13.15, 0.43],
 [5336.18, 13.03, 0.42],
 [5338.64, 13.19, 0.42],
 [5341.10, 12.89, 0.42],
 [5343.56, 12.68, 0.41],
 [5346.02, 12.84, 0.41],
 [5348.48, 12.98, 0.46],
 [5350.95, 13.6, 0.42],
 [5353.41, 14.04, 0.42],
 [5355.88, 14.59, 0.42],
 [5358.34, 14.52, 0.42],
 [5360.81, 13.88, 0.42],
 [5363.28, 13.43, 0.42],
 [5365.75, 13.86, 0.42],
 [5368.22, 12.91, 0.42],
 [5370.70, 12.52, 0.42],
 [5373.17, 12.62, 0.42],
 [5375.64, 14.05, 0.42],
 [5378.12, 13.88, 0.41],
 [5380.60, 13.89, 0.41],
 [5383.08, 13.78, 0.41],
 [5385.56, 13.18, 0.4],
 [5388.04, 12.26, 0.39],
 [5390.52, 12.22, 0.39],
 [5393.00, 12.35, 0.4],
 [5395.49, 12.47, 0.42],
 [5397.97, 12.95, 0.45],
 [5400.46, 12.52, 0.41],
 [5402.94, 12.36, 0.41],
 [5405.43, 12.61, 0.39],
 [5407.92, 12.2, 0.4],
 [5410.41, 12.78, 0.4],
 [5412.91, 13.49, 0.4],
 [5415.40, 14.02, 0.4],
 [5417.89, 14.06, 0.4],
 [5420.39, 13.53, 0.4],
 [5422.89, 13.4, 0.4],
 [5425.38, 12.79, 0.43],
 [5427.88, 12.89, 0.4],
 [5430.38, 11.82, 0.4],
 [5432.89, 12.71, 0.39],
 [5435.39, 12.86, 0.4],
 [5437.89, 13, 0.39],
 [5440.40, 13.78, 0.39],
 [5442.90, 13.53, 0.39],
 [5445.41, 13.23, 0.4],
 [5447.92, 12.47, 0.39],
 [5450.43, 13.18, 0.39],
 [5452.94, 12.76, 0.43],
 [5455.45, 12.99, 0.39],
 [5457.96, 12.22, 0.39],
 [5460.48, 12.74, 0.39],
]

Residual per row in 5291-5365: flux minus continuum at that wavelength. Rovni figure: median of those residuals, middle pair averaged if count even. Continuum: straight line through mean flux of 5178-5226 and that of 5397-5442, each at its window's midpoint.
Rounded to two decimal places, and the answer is 1.00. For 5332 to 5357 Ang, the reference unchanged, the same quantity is 0.83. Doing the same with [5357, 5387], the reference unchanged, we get 1.17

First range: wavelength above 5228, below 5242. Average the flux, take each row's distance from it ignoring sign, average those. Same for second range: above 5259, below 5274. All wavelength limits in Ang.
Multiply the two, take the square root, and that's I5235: 0.64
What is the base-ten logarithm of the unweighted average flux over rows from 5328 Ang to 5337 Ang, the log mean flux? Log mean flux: 1.10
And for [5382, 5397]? 1.10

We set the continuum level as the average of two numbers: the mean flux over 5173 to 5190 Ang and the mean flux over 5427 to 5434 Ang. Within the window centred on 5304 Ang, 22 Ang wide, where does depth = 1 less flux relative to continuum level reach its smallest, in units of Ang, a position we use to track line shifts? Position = 5309.22 Ang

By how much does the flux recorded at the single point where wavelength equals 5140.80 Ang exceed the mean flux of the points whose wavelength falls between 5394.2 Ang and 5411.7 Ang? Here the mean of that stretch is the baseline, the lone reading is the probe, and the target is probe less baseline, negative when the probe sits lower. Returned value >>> -1.3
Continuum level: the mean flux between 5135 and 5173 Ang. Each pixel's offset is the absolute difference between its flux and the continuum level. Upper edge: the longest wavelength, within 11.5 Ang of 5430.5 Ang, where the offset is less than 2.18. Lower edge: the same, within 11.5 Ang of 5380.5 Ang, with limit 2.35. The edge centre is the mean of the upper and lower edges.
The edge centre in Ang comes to 5413.0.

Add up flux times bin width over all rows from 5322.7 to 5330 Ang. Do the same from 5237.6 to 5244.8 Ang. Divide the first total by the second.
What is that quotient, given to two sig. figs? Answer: 0.95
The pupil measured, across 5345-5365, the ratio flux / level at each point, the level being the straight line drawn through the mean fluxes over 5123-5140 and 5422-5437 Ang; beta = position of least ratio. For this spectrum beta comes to 5346.02 Ang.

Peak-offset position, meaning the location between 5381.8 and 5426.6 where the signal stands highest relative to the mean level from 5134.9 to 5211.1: 5417.89 Ang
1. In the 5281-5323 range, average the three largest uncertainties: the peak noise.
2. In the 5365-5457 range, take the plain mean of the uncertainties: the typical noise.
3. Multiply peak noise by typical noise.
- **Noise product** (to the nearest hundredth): 0.18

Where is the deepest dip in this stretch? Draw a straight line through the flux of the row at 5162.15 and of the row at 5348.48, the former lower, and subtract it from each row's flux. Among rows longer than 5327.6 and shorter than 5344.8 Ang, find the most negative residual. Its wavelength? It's 5328.81 Ang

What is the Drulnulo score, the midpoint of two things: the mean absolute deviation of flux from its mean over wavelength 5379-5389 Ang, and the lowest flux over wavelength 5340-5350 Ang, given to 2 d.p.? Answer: 6.62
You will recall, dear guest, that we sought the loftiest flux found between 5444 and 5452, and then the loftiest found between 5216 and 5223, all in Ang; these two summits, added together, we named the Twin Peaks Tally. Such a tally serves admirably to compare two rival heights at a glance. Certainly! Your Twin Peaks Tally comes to 26.3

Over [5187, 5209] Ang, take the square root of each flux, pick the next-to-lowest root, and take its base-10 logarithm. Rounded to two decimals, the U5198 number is 0.51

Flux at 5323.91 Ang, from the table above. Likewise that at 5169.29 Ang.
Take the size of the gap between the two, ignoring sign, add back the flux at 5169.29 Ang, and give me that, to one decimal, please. 13.4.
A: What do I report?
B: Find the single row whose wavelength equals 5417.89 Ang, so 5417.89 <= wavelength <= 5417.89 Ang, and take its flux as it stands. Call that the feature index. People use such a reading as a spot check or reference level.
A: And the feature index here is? 14.06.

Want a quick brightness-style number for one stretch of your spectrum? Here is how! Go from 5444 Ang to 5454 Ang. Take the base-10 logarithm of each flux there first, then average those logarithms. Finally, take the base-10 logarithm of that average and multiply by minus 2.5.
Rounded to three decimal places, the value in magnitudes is -0.114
